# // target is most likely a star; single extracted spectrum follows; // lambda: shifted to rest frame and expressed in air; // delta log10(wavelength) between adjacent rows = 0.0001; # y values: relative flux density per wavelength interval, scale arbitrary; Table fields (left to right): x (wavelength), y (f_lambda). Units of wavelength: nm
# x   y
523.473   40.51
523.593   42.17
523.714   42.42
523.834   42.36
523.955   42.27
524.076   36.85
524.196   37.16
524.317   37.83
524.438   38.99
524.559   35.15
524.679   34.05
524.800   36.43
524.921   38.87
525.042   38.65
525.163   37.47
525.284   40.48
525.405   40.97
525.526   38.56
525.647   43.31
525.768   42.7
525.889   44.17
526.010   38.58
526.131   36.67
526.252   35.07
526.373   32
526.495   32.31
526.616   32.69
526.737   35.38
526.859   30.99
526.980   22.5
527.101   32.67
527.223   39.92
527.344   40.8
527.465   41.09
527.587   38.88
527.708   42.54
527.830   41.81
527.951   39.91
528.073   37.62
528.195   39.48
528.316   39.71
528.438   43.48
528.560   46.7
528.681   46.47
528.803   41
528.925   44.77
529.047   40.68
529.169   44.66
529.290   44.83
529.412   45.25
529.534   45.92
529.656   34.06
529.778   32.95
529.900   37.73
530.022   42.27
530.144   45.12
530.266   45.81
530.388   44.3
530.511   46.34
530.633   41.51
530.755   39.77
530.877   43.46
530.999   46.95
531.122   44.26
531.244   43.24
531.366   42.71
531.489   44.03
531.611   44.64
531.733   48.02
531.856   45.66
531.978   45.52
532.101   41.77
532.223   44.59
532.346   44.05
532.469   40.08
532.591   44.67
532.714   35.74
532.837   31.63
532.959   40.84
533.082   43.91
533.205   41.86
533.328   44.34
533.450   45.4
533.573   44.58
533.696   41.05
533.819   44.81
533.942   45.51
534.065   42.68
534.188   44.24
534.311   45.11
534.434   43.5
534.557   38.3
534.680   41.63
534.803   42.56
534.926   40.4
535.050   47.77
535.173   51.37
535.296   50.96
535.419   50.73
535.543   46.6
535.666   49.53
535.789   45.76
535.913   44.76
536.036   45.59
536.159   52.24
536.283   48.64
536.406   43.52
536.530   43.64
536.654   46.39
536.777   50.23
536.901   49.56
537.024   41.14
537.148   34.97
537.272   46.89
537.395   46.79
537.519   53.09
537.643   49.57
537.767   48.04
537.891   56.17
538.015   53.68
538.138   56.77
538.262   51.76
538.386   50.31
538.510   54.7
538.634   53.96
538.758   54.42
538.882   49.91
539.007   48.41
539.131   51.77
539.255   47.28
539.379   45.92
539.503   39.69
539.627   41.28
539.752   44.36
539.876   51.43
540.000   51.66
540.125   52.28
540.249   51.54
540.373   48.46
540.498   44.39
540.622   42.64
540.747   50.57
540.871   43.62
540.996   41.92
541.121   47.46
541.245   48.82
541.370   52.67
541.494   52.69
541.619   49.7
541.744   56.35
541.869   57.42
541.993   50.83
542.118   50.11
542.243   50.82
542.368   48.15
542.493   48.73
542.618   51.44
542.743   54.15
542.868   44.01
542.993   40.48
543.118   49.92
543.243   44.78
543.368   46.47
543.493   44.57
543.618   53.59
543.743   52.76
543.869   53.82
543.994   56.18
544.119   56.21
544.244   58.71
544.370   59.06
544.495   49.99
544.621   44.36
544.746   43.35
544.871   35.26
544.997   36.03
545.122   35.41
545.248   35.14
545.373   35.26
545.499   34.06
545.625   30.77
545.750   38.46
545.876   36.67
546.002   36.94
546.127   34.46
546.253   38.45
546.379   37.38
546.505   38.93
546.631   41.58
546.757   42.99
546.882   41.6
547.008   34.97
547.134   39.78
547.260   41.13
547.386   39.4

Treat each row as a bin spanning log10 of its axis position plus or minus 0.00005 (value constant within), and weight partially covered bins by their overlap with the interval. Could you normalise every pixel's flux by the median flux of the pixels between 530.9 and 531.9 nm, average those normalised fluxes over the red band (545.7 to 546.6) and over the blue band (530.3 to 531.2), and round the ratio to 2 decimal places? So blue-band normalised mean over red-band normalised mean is 1.17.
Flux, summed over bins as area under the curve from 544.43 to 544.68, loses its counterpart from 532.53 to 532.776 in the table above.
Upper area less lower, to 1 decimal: 2.0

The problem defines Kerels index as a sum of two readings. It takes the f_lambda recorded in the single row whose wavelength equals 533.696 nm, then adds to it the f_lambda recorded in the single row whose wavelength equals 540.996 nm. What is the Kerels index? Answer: 83.0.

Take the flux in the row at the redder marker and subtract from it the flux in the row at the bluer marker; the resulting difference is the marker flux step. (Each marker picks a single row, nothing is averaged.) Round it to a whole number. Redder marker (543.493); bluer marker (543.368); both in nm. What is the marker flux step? -2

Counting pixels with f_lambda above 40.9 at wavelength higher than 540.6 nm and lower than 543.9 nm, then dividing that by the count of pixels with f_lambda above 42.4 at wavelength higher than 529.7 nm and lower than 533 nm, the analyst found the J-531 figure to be 1.5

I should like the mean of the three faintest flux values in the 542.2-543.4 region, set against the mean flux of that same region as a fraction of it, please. 0.900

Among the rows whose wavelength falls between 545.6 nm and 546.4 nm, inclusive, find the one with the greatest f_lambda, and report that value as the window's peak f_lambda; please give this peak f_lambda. 38.46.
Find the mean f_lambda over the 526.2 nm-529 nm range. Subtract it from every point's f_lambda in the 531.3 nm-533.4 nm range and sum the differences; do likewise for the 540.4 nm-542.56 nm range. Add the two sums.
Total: 263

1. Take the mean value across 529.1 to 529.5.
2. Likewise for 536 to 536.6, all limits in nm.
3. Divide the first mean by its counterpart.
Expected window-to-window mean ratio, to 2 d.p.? 0.96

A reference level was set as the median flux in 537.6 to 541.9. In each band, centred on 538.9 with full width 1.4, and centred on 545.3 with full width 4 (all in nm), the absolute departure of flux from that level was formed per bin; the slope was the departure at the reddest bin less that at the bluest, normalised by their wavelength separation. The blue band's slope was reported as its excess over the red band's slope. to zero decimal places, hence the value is 6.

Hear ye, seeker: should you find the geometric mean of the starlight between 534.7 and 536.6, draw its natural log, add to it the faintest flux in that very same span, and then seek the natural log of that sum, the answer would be 3.79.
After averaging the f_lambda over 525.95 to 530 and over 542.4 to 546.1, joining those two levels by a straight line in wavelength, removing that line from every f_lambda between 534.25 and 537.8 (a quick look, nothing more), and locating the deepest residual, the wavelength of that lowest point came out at 537.148 nm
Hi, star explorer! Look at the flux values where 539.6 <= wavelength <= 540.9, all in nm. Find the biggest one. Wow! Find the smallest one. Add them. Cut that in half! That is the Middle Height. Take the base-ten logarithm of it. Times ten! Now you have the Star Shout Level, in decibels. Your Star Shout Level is 16.7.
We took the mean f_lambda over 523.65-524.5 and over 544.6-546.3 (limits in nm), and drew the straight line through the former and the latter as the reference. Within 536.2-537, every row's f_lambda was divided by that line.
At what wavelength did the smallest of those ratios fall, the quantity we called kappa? 536.406 nm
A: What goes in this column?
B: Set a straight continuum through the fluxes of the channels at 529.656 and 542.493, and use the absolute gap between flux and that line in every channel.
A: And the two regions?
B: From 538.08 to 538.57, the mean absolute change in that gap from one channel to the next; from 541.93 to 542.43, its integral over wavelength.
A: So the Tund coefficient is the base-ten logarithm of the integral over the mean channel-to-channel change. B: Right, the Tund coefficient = -0.60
